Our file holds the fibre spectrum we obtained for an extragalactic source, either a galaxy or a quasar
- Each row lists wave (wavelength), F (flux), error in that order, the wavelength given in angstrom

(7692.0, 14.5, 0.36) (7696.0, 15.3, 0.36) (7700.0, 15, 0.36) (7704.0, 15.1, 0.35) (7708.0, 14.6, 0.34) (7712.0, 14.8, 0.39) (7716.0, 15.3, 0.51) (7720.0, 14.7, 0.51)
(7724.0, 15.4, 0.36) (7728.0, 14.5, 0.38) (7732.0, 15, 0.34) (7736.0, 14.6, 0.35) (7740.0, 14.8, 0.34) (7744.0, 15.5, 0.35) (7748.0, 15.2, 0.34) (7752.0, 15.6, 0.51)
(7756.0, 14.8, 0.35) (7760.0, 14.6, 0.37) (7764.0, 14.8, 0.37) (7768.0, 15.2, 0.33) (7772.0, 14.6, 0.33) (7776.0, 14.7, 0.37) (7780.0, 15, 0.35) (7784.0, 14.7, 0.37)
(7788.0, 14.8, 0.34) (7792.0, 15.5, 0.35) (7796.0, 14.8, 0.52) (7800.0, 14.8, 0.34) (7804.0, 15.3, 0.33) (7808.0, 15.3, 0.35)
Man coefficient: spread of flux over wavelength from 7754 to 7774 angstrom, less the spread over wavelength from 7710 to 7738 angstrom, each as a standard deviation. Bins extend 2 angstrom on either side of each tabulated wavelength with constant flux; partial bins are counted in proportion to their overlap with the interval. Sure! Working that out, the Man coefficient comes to -0.10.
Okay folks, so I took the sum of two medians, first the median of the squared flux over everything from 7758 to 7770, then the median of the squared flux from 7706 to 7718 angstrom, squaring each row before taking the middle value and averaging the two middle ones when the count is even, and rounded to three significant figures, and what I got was 438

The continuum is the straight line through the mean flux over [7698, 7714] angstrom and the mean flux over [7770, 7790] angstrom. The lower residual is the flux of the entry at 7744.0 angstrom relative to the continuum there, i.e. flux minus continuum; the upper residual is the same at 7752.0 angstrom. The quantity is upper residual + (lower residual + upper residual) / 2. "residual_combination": 1.5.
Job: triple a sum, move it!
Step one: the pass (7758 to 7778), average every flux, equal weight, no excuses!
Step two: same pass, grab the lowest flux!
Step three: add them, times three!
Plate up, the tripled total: 88.1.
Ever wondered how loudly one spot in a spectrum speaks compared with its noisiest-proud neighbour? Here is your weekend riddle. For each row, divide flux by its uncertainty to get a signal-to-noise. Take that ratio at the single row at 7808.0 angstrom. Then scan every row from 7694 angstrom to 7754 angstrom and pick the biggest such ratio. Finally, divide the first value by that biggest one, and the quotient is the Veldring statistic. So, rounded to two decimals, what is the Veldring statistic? 0.98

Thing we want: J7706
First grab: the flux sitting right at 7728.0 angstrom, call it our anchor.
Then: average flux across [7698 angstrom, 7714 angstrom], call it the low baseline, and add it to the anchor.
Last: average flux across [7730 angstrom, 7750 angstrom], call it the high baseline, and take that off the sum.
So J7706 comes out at 14.4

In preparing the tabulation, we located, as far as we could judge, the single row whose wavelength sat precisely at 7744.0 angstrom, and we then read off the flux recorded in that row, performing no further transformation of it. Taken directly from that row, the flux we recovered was 15.5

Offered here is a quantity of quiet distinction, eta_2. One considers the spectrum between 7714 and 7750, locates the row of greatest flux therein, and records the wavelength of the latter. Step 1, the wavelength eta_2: 7744.0 angstrom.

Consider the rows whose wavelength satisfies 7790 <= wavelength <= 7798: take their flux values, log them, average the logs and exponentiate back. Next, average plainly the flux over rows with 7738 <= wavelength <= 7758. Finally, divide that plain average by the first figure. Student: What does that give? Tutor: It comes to 1.00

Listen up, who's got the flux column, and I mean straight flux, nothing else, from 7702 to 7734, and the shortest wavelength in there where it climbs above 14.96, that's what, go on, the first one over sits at 7704.0 angstrom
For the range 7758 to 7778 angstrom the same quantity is 7768.0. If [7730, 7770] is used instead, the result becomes 7732.0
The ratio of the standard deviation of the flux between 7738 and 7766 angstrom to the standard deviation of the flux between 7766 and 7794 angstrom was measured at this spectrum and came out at 1.20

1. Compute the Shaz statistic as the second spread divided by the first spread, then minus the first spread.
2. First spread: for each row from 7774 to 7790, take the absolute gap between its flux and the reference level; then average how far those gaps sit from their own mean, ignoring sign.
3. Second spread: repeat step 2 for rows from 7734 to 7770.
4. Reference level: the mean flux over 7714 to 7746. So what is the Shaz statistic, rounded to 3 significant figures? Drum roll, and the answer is 1.49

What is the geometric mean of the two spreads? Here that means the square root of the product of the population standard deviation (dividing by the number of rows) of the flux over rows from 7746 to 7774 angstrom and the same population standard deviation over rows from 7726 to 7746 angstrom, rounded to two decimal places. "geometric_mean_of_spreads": 0.35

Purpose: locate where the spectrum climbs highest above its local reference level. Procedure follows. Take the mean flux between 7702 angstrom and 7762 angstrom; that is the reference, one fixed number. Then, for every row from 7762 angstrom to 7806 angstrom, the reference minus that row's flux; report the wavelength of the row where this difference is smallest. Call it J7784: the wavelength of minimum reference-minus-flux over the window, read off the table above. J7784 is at 7792.0 angstrom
